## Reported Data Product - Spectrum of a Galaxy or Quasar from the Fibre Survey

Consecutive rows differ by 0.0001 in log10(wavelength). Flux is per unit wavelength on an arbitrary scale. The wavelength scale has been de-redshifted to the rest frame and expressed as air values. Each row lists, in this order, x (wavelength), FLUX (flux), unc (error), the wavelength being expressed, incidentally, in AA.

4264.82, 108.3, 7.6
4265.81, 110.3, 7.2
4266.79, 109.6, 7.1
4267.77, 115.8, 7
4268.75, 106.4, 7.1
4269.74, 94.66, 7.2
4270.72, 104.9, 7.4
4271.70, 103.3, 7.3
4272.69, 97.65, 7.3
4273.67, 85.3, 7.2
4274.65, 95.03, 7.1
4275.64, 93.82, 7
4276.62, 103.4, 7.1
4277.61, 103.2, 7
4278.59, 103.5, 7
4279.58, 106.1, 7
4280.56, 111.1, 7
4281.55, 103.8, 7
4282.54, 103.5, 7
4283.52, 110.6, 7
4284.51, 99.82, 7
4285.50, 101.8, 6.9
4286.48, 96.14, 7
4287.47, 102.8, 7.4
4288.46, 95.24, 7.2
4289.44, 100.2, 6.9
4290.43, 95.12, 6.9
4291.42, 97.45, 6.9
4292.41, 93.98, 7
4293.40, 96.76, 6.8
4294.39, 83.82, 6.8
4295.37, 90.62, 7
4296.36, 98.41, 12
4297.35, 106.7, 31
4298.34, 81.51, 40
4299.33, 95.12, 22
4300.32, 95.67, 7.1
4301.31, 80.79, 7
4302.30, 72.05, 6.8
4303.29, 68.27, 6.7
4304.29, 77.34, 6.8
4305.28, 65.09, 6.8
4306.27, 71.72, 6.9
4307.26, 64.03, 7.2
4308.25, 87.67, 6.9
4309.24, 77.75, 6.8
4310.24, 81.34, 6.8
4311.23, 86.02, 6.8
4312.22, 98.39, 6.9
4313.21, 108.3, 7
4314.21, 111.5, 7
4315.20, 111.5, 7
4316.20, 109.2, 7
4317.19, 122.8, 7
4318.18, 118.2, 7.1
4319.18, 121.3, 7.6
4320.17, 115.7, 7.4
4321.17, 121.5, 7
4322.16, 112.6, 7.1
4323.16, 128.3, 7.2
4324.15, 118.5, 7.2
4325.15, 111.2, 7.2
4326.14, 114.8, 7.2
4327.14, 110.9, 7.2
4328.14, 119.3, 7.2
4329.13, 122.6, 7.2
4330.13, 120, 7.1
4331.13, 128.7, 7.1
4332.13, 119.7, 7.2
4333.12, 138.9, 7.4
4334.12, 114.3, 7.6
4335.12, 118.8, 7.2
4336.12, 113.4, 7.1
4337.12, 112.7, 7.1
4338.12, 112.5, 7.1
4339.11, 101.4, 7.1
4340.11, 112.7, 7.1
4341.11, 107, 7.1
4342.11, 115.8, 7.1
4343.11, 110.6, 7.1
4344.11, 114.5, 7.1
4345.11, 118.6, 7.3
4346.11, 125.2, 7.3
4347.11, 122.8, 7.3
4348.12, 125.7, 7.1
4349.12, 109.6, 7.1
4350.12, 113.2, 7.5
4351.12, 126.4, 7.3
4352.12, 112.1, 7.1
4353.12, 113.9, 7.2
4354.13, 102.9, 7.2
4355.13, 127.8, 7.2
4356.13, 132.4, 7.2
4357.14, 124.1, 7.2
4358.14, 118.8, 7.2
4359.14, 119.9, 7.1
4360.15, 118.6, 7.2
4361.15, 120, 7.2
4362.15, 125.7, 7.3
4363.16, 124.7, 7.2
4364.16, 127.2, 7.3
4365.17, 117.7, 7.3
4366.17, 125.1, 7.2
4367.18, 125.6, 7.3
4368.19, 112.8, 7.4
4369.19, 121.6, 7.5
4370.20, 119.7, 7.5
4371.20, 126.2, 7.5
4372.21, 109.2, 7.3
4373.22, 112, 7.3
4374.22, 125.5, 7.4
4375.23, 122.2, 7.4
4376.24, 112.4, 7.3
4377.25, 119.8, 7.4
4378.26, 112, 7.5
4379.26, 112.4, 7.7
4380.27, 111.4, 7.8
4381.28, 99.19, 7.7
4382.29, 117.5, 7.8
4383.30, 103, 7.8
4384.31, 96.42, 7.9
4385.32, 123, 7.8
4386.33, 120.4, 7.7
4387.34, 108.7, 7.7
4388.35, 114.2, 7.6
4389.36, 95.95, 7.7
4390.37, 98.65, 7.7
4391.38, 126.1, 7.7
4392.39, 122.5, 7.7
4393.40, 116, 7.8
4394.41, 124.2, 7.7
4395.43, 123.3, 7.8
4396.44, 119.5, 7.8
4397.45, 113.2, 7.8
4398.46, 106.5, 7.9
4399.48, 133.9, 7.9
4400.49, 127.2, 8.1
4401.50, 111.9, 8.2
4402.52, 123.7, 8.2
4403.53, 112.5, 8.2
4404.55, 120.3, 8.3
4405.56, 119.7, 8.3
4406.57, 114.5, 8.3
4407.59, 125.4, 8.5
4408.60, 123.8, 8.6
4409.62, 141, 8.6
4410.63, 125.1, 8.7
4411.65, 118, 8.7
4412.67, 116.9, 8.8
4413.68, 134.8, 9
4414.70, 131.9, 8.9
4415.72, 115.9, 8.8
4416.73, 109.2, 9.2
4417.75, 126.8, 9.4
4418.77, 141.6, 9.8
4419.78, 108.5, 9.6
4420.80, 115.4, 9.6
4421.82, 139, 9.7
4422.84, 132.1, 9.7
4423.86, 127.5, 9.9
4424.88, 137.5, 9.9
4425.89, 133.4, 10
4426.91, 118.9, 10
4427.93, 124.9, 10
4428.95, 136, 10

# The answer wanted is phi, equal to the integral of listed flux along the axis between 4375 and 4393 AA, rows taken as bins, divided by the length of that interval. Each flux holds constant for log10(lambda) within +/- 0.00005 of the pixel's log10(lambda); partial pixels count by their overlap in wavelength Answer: 112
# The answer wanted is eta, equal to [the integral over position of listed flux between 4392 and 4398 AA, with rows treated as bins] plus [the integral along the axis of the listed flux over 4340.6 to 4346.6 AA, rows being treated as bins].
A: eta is 1410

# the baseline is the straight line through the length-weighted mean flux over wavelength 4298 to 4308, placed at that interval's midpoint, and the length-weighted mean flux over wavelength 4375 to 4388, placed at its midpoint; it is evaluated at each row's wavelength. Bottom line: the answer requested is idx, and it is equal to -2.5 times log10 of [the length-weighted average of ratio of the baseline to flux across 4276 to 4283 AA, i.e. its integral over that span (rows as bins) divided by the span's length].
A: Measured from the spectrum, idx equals 0.5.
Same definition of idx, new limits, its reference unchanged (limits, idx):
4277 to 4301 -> 0.3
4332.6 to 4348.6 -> 0.2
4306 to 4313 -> 0.0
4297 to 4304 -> 0.1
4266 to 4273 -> 0.6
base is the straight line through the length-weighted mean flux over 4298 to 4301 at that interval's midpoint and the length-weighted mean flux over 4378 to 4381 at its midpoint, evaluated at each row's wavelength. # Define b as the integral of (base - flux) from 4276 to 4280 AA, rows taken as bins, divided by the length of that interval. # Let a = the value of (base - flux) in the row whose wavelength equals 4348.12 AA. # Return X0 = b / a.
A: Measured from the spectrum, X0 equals 0.8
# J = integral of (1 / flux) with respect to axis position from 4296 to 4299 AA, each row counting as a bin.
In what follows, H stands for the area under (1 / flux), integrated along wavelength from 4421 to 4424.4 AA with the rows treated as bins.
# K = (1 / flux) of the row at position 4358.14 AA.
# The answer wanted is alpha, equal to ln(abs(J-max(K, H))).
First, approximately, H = 0.0259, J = 0.0318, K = 0.0084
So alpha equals -5.13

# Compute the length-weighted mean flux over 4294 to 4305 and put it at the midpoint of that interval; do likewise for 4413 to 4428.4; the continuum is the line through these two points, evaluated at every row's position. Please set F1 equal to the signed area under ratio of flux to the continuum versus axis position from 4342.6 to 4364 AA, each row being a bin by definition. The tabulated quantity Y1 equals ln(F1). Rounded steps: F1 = 24.6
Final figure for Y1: 3.20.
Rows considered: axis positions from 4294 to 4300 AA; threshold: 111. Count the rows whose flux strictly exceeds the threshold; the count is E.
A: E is 0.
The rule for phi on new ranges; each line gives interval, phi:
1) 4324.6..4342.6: 116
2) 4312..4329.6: 116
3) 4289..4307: 87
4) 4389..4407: 117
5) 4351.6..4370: 121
